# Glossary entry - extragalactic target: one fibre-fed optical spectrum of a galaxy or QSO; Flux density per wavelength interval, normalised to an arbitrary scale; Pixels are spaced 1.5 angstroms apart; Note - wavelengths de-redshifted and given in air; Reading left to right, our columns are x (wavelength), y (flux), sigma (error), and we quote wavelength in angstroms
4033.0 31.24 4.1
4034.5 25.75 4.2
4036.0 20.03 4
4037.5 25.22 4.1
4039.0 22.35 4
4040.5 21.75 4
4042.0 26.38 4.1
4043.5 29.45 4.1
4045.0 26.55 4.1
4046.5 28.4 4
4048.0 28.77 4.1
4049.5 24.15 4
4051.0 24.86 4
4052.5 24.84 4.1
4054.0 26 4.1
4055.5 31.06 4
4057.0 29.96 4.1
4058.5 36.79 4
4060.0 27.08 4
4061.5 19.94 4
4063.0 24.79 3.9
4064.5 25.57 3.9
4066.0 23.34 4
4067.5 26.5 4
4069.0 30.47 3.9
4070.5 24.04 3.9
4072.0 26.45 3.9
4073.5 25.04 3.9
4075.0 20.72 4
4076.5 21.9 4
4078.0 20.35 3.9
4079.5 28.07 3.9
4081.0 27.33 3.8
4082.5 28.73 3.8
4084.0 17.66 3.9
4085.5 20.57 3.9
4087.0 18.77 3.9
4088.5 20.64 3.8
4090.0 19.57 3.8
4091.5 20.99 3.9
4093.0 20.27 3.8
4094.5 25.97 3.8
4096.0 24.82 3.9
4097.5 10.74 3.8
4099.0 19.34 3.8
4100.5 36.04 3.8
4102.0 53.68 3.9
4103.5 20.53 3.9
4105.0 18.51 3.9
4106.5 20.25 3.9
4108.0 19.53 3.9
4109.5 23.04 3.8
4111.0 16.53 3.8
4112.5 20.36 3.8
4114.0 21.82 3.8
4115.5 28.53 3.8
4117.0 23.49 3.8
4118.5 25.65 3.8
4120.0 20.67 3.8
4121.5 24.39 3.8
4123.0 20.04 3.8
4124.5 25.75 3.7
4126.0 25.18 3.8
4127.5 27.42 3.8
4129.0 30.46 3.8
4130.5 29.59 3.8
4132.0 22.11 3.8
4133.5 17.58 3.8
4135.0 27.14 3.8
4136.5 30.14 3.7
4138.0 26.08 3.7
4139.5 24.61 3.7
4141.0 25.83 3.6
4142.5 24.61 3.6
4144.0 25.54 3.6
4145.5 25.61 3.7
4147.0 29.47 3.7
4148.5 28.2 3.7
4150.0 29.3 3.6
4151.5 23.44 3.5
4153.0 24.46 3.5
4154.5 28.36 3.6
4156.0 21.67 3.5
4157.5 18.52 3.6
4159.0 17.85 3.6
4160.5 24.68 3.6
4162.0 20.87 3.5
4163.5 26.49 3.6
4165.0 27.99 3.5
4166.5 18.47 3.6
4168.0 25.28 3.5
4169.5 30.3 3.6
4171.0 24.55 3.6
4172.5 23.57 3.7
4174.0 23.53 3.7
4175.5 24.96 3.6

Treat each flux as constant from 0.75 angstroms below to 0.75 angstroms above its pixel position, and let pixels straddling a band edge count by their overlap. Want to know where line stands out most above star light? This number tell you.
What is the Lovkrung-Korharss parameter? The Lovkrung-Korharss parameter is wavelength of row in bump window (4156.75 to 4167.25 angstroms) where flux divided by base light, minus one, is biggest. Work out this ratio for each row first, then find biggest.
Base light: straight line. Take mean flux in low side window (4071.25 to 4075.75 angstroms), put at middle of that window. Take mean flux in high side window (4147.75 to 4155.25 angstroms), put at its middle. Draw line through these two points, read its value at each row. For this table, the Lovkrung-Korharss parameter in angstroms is 4165.0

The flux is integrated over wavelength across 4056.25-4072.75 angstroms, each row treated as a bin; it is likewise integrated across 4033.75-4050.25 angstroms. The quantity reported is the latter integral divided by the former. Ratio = 0.95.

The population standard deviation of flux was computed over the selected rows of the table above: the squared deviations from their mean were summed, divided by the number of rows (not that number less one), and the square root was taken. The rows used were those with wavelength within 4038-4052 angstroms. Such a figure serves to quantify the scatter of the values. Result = 2.6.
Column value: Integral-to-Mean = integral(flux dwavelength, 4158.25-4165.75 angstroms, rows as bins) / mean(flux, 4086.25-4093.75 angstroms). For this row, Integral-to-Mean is 8.8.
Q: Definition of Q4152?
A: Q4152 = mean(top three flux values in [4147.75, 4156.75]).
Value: 28.6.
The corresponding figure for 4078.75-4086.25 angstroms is 28.0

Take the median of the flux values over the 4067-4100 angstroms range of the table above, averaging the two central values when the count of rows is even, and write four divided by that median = 0.187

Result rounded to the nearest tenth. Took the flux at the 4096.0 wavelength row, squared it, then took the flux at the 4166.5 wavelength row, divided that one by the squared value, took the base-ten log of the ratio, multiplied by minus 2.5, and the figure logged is 3.8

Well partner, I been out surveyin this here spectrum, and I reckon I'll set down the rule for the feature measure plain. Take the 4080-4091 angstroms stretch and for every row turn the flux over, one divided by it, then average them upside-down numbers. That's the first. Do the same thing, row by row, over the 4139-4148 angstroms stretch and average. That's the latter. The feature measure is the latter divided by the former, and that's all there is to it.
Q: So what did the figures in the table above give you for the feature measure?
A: 0.82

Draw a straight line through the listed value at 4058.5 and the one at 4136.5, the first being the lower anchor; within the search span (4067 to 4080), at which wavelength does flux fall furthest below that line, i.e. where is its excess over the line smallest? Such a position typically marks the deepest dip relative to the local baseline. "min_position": 4078.0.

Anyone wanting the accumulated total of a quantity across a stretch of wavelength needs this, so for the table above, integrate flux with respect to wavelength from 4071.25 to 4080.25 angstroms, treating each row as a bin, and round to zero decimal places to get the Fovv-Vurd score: 214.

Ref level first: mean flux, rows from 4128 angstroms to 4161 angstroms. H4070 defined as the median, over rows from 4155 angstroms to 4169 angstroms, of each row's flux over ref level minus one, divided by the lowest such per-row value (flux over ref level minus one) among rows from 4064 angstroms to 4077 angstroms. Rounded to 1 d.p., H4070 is 0.8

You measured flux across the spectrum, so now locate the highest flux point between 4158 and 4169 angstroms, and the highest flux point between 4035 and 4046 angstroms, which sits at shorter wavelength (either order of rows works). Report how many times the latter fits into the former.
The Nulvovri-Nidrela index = 0.95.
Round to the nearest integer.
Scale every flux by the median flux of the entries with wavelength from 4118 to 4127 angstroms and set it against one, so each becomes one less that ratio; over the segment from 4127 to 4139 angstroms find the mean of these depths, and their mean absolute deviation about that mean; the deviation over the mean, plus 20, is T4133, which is 18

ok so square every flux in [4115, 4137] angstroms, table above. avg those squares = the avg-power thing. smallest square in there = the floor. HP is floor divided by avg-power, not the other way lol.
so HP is 0.48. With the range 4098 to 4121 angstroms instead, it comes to 0.40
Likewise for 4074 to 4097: 0.61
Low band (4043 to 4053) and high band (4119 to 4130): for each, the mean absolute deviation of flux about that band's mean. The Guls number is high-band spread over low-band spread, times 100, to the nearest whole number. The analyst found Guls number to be 146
